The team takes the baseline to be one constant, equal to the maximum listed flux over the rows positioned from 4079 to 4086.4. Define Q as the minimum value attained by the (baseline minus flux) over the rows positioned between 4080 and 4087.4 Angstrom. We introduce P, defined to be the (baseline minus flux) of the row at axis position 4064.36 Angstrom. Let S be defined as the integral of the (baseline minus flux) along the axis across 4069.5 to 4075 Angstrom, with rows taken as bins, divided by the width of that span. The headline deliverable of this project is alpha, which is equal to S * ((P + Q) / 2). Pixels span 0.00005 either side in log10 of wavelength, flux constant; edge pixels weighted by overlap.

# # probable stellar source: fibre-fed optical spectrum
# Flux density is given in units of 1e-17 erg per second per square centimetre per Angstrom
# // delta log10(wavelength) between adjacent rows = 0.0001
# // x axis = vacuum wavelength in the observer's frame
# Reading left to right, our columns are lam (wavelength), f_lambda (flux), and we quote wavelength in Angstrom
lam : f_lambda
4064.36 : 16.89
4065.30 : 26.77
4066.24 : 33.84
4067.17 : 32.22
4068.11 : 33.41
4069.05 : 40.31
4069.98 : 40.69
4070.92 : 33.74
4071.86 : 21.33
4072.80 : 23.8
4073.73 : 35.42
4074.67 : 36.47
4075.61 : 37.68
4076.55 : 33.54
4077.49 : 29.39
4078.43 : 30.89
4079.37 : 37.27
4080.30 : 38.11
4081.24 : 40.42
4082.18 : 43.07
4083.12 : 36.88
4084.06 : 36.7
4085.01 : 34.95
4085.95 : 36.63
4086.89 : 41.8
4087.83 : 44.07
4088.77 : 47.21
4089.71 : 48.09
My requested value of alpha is 147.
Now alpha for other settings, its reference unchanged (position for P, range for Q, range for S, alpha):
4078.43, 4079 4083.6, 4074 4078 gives 53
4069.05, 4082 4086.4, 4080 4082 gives 4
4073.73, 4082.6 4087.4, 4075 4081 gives 37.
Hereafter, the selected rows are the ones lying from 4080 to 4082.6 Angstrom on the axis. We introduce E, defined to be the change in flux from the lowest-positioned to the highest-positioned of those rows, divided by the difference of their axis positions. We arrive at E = 2.6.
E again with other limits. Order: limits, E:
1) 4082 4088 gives 0.2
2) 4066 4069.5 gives 2.3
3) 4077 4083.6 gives 1.3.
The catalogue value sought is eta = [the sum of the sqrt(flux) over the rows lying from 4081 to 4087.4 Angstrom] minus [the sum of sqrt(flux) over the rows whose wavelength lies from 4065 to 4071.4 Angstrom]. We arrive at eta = 2.5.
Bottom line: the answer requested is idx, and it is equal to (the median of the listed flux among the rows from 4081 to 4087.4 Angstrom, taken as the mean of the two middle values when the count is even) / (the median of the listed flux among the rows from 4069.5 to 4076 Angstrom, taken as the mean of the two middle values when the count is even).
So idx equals 1.04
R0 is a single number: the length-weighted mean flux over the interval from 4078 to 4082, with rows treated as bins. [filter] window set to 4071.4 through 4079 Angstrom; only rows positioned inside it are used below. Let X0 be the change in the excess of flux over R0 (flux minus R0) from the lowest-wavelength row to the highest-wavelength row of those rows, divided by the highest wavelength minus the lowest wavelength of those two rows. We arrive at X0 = 1.5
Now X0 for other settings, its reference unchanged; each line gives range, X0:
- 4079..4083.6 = -0.1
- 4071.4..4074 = 7.5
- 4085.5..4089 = 3.8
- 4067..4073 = -1.5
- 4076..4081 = 1.2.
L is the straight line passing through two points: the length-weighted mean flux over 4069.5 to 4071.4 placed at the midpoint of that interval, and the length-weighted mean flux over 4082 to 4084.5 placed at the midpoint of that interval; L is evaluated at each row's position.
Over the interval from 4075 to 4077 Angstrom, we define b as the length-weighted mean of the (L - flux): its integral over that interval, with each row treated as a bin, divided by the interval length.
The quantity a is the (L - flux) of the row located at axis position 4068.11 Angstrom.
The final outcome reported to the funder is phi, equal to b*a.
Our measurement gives 7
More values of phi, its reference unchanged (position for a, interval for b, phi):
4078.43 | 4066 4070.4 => 6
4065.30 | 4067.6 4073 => 45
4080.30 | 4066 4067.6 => 0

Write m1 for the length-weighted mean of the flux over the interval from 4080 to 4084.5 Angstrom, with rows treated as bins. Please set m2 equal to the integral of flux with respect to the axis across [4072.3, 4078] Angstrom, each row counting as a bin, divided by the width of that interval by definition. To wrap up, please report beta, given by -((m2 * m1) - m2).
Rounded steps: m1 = 39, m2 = 32.6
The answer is -1243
